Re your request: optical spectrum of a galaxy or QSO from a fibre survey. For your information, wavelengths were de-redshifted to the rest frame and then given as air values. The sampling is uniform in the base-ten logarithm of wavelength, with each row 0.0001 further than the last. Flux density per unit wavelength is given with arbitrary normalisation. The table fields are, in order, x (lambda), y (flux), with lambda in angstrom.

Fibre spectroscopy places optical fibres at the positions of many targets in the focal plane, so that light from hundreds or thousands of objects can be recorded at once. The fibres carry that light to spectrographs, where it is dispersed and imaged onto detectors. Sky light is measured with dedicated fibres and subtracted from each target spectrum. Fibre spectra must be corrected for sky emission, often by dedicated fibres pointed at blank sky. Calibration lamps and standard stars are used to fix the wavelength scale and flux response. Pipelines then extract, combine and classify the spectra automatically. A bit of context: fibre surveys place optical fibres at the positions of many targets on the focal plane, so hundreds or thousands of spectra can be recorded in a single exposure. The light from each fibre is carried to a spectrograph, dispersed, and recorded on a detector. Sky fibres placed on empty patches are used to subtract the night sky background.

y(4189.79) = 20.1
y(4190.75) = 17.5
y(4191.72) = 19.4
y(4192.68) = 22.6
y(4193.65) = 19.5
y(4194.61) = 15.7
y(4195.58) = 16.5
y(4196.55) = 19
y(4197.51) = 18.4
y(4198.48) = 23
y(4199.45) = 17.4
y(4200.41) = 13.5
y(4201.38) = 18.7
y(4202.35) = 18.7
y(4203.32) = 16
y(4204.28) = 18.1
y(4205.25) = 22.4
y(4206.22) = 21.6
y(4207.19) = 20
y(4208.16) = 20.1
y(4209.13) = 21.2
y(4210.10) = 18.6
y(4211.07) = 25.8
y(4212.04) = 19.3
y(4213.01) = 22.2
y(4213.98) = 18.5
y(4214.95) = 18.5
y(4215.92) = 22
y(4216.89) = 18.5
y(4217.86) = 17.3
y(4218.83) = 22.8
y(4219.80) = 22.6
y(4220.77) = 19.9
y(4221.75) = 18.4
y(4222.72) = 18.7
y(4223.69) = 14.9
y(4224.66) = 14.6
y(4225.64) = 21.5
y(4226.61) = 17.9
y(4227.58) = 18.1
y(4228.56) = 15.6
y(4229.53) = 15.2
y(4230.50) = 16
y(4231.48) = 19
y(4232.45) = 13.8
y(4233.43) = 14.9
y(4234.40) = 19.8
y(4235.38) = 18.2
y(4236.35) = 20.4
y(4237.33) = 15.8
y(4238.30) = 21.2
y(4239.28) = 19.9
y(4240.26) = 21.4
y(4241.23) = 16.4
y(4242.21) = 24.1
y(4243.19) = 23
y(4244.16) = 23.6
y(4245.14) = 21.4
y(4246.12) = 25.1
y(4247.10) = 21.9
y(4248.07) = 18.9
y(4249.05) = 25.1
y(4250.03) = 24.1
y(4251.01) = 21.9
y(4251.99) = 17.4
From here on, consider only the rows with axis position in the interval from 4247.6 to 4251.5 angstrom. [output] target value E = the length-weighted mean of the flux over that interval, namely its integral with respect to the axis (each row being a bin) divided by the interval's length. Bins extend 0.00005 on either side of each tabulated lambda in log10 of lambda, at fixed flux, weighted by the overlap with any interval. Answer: 22.5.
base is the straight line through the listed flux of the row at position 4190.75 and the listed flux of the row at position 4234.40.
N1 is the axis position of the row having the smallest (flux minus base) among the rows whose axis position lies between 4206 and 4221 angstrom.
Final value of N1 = 4217.86 angstrom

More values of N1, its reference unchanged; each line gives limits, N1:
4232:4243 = 4232.45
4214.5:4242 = 4232.45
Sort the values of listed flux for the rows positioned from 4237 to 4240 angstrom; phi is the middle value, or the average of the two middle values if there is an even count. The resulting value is 19.9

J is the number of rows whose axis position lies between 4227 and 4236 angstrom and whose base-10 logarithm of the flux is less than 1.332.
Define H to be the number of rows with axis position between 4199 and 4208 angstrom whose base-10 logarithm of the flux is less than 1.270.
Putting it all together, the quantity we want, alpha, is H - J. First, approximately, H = 4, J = 9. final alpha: -5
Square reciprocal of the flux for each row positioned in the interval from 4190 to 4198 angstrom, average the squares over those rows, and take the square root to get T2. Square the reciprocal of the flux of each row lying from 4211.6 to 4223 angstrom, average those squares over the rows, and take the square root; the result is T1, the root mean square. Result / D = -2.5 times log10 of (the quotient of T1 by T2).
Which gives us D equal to 0.08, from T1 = 0.051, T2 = 0.0547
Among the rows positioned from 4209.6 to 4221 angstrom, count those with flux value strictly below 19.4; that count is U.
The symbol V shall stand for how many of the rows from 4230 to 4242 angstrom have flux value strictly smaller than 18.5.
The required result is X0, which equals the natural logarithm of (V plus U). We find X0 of 2.5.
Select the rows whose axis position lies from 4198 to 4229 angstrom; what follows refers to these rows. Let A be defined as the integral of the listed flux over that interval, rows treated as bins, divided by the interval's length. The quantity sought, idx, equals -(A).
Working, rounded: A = 19.3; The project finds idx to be -19.3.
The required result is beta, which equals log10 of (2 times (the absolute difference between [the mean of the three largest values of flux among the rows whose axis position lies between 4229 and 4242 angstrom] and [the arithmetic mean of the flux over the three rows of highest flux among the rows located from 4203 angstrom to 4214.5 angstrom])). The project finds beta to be 0.693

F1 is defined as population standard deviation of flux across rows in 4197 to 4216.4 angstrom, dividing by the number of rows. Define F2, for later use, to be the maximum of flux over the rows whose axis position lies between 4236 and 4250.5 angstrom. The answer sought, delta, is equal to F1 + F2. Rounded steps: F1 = 2.65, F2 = 25.1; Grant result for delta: 28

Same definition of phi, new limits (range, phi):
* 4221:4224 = 18.4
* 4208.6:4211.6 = 21.2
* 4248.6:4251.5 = 24.1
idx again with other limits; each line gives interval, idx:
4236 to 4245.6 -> -20.7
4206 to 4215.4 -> -20.5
